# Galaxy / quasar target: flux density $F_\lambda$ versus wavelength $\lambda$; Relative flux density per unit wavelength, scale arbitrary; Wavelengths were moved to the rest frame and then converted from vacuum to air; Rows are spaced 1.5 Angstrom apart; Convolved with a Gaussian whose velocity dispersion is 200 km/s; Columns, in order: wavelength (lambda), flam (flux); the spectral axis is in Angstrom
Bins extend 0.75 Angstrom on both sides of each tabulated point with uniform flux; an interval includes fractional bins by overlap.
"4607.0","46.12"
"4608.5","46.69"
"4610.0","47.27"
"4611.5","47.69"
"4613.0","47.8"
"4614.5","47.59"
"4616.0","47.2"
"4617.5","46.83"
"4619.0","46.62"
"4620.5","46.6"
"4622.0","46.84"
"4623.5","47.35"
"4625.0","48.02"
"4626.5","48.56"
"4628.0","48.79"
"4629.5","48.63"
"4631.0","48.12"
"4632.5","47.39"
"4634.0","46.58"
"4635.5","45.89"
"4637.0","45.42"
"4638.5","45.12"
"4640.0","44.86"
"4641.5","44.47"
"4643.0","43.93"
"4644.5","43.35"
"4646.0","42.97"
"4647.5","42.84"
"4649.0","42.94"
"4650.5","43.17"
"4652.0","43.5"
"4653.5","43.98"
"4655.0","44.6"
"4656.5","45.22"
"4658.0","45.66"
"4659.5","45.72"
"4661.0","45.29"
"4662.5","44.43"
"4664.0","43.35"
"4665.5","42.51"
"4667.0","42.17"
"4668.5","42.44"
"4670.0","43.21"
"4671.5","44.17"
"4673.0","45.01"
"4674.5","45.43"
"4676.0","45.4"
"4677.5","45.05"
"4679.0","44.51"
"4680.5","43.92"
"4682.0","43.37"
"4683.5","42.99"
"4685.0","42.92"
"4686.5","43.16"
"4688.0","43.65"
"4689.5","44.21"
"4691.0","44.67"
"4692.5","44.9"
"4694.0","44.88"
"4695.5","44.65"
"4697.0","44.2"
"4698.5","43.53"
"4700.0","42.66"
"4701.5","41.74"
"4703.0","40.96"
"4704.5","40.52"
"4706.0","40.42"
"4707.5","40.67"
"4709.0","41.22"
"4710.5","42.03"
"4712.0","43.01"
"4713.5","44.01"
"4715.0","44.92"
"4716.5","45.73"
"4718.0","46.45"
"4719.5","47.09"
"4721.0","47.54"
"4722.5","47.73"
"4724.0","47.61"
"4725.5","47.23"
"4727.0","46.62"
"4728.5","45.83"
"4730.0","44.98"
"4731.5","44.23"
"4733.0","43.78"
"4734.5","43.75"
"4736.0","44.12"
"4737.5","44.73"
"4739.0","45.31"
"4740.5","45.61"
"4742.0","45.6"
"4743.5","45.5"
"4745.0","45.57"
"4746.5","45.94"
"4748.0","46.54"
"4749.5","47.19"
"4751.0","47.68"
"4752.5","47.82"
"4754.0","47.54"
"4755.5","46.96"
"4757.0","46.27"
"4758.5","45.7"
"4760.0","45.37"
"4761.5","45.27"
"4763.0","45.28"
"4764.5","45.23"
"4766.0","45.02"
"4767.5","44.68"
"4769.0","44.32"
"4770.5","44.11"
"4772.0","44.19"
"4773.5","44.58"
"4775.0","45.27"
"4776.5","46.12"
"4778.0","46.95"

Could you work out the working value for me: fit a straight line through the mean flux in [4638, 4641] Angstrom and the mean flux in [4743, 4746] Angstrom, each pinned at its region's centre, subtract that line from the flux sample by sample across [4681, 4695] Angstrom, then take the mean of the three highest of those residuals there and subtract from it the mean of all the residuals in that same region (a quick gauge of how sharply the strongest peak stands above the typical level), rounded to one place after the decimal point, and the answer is 0.9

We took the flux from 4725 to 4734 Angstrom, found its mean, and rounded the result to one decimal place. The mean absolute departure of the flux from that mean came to 1.1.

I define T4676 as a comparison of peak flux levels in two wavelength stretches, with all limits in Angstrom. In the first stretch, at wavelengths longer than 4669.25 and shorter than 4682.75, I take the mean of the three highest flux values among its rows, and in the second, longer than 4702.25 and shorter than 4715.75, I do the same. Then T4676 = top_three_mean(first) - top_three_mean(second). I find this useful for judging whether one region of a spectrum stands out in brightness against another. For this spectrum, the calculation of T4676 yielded 1.3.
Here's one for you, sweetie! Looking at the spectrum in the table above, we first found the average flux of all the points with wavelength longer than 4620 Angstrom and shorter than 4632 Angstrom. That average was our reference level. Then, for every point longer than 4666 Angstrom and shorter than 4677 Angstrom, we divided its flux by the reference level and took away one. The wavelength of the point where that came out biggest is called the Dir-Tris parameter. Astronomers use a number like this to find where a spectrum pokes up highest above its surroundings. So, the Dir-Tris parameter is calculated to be 4674.5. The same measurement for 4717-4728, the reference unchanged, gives 4722.5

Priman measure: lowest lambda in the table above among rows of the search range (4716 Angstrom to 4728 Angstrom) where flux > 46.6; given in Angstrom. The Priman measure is 4719.5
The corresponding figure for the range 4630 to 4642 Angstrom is 4631.0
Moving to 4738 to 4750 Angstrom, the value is 4749.5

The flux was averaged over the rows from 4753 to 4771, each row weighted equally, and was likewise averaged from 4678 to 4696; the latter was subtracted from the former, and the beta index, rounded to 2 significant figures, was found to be 1.5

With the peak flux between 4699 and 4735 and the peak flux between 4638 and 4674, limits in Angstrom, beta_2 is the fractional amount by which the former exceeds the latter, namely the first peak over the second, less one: 0.044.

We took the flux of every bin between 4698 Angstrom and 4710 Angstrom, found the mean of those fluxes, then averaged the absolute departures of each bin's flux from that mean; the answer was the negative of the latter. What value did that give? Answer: -0.88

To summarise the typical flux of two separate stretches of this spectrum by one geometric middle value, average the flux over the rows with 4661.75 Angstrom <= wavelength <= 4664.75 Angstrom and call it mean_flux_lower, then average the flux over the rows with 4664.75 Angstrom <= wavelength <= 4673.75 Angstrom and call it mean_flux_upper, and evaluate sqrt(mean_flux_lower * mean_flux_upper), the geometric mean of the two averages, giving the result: 43.6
